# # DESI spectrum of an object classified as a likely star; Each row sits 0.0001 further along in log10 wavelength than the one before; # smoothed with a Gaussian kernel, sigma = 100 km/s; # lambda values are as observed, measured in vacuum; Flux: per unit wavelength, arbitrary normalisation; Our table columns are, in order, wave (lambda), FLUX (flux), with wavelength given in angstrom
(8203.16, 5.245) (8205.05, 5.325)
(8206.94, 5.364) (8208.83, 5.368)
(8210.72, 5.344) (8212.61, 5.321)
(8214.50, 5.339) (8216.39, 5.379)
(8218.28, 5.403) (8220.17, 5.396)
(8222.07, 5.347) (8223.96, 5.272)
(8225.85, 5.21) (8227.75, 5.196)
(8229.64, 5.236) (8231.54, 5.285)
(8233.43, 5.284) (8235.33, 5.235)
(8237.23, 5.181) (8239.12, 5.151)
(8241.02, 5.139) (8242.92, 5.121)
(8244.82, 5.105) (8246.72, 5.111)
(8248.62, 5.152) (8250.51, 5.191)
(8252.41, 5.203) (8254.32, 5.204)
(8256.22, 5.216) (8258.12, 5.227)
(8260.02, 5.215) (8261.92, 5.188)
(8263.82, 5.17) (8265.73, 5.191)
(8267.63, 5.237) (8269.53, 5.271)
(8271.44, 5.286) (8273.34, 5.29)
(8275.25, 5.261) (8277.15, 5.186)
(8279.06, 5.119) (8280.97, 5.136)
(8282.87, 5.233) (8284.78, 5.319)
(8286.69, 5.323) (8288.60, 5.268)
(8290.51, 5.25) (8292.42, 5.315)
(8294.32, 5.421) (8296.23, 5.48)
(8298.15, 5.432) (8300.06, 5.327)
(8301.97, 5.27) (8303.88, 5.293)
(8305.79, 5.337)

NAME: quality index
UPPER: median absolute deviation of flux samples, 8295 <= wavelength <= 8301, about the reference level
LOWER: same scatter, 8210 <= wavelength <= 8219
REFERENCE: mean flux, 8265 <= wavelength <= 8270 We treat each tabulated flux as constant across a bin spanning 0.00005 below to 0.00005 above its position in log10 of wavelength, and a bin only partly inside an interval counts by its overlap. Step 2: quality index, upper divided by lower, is 1.8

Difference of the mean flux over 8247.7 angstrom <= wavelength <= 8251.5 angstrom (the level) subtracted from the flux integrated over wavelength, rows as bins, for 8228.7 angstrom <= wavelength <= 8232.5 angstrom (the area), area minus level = 14.8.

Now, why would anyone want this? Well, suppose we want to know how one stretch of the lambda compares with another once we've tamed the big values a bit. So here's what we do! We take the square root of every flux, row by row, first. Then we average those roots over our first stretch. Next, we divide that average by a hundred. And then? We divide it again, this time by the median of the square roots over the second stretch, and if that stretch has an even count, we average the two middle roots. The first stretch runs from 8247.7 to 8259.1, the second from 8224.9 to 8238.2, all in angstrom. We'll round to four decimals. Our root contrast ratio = 0.0100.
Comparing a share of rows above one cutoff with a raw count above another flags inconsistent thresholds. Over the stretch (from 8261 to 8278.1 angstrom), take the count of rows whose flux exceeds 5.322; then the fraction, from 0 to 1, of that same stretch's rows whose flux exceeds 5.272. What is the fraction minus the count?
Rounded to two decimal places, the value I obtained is 0.22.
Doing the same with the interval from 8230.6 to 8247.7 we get 0.22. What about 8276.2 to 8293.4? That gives -0.67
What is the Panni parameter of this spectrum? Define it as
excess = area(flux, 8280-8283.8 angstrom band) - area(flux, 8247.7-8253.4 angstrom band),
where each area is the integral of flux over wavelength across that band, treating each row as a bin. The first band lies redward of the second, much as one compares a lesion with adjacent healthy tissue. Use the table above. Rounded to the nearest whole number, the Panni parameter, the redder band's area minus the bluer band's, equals -10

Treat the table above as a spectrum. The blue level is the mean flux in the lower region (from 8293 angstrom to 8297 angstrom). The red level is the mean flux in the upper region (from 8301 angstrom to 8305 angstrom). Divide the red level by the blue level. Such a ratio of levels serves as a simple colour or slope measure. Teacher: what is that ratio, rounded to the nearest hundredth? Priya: 0.97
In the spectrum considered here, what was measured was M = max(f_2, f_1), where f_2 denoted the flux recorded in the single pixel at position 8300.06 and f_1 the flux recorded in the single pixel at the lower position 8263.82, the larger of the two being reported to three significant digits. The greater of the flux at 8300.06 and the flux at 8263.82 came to 5.33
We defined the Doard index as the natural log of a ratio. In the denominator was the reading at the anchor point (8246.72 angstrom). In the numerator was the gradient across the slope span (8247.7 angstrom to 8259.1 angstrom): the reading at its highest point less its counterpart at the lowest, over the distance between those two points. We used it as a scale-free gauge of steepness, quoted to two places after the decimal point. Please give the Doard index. -6.47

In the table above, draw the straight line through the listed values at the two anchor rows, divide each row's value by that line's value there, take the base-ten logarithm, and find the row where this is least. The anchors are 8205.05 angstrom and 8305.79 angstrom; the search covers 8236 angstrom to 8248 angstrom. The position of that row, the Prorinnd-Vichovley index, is 8244.82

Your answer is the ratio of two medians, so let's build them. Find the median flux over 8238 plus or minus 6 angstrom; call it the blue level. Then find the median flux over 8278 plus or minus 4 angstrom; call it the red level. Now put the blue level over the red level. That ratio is 1.00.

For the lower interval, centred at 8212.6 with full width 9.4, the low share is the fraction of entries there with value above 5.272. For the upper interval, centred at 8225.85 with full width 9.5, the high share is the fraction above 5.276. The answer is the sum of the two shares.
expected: 1.2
